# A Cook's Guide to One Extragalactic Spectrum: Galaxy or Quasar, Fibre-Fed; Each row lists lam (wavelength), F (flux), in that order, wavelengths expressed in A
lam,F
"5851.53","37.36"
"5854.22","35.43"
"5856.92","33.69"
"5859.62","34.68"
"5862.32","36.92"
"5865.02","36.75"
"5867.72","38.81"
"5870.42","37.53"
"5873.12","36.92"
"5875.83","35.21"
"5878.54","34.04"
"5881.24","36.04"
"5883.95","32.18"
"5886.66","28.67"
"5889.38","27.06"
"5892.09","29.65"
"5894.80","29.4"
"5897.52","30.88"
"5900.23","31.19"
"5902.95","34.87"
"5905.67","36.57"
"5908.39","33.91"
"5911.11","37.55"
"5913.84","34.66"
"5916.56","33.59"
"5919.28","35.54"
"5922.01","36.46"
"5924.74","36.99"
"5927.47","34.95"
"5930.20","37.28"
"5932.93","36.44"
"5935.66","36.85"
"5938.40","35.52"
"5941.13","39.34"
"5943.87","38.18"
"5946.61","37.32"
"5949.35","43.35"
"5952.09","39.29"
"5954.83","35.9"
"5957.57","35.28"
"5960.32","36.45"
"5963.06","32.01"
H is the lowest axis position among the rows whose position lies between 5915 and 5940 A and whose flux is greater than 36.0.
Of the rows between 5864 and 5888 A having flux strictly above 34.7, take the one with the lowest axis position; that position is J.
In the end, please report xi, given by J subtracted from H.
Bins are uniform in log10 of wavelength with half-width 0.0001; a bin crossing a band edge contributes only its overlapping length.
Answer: 57.0 A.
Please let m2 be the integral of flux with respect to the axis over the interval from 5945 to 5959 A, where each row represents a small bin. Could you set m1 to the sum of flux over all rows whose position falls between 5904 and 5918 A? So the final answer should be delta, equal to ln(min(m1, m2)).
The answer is 5.17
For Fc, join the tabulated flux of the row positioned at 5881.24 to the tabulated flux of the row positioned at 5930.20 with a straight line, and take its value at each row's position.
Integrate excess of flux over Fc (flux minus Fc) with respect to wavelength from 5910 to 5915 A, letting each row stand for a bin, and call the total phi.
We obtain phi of -4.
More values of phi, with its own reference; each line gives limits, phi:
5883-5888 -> -29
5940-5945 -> 6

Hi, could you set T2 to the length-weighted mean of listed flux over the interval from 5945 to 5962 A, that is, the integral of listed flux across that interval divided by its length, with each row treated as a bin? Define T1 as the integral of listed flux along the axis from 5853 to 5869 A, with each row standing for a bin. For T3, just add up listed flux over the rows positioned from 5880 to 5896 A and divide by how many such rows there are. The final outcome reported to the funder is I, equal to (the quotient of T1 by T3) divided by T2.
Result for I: 0.50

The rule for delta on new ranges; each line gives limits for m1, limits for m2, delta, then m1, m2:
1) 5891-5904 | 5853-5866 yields 5.05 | 156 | 461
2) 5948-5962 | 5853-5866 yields 5.25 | 190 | 461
